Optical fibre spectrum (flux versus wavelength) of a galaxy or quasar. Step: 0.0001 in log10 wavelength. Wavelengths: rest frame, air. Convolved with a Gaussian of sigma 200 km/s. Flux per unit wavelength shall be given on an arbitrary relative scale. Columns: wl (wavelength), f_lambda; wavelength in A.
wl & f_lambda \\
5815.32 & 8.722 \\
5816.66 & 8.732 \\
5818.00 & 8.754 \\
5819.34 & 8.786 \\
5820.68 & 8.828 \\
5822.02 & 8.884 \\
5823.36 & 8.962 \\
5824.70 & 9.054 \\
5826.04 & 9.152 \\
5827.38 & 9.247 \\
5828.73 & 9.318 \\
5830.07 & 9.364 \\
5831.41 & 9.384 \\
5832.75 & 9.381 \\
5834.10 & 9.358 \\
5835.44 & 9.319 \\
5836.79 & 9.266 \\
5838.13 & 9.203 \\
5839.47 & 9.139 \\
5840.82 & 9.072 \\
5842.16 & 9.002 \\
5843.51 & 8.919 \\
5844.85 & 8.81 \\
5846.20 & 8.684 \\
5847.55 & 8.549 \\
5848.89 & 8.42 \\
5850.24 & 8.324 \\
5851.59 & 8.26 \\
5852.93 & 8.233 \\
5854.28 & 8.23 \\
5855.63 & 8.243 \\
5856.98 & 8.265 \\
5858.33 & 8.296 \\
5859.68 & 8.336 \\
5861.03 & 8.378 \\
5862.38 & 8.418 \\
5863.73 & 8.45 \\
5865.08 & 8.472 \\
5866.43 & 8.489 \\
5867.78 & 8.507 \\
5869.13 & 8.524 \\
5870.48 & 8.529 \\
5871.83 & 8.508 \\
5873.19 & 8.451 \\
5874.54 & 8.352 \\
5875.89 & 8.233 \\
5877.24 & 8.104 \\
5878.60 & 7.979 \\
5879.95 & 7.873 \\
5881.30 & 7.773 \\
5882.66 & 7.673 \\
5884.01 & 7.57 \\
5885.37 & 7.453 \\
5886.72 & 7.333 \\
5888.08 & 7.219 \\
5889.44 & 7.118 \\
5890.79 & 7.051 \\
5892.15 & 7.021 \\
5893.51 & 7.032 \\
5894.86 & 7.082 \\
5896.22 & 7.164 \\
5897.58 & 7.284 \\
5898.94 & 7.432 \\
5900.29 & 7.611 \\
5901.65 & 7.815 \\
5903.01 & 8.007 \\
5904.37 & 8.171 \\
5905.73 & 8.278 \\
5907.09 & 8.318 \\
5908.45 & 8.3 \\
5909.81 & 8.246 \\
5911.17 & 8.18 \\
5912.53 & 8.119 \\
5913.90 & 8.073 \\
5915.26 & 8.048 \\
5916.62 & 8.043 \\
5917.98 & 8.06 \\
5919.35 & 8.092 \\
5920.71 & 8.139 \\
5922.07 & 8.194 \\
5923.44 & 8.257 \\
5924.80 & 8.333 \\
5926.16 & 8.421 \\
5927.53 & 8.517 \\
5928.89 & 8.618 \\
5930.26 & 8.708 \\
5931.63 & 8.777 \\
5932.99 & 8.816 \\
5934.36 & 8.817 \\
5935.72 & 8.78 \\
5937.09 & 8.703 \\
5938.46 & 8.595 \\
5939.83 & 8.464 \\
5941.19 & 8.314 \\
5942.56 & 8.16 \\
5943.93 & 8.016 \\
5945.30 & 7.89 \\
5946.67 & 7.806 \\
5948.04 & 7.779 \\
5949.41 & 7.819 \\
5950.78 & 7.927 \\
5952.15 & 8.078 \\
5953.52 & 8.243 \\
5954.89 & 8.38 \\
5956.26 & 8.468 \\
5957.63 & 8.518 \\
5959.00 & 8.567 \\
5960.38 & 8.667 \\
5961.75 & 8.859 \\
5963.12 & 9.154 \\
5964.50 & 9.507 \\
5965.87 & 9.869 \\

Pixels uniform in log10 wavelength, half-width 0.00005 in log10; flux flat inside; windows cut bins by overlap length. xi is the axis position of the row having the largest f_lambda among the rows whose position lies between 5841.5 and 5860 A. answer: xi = 5842.16 A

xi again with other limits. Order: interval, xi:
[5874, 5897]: 5874.54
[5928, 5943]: 5934.36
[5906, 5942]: 5934.36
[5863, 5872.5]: 5870.48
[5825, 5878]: 5831.41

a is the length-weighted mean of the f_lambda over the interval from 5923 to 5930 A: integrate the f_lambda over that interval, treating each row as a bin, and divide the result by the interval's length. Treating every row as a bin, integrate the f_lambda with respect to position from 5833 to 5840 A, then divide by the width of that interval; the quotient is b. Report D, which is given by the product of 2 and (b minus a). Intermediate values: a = 8.5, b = 9.3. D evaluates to 1.6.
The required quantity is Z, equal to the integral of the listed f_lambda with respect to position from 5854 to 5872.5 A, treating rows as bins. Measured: 156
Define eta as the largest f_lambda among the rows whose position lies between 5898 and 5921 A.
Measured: 8.318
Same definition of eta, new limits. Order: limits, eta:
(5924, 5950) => 8.817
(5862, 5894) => 8.529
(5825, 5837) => 9.384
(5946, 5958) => 8.518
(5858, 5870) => 8.524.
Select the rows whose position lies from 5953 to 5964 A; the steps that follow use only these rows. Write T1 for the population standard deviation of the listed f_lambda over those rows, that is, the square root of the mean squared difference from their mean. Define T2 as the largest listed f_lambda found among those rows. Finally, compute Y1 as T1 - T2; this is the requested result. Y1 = -8.9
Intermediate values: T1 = 0.27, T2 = 9.154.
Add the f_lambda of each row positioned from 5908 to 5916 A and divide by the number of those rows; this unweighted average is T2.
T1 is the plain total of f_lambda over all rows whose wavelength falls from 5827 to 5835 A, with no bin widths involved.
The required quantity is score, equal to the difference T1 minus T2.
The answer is 47.9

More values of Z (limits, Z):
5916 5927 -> 90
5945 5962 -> 140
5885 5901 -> 116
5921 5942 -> 179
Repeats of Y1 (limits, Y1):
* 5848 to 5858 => -8.4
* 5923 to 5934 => -8.6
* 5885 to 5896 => -7.3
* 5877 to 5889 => -7.8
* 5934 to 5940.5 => -8.7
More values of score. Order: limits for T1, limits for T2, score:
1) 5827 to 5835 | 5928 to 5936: 47.3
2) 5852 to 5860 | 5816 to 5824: 40.8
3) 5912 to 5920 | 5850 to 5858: 40.2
